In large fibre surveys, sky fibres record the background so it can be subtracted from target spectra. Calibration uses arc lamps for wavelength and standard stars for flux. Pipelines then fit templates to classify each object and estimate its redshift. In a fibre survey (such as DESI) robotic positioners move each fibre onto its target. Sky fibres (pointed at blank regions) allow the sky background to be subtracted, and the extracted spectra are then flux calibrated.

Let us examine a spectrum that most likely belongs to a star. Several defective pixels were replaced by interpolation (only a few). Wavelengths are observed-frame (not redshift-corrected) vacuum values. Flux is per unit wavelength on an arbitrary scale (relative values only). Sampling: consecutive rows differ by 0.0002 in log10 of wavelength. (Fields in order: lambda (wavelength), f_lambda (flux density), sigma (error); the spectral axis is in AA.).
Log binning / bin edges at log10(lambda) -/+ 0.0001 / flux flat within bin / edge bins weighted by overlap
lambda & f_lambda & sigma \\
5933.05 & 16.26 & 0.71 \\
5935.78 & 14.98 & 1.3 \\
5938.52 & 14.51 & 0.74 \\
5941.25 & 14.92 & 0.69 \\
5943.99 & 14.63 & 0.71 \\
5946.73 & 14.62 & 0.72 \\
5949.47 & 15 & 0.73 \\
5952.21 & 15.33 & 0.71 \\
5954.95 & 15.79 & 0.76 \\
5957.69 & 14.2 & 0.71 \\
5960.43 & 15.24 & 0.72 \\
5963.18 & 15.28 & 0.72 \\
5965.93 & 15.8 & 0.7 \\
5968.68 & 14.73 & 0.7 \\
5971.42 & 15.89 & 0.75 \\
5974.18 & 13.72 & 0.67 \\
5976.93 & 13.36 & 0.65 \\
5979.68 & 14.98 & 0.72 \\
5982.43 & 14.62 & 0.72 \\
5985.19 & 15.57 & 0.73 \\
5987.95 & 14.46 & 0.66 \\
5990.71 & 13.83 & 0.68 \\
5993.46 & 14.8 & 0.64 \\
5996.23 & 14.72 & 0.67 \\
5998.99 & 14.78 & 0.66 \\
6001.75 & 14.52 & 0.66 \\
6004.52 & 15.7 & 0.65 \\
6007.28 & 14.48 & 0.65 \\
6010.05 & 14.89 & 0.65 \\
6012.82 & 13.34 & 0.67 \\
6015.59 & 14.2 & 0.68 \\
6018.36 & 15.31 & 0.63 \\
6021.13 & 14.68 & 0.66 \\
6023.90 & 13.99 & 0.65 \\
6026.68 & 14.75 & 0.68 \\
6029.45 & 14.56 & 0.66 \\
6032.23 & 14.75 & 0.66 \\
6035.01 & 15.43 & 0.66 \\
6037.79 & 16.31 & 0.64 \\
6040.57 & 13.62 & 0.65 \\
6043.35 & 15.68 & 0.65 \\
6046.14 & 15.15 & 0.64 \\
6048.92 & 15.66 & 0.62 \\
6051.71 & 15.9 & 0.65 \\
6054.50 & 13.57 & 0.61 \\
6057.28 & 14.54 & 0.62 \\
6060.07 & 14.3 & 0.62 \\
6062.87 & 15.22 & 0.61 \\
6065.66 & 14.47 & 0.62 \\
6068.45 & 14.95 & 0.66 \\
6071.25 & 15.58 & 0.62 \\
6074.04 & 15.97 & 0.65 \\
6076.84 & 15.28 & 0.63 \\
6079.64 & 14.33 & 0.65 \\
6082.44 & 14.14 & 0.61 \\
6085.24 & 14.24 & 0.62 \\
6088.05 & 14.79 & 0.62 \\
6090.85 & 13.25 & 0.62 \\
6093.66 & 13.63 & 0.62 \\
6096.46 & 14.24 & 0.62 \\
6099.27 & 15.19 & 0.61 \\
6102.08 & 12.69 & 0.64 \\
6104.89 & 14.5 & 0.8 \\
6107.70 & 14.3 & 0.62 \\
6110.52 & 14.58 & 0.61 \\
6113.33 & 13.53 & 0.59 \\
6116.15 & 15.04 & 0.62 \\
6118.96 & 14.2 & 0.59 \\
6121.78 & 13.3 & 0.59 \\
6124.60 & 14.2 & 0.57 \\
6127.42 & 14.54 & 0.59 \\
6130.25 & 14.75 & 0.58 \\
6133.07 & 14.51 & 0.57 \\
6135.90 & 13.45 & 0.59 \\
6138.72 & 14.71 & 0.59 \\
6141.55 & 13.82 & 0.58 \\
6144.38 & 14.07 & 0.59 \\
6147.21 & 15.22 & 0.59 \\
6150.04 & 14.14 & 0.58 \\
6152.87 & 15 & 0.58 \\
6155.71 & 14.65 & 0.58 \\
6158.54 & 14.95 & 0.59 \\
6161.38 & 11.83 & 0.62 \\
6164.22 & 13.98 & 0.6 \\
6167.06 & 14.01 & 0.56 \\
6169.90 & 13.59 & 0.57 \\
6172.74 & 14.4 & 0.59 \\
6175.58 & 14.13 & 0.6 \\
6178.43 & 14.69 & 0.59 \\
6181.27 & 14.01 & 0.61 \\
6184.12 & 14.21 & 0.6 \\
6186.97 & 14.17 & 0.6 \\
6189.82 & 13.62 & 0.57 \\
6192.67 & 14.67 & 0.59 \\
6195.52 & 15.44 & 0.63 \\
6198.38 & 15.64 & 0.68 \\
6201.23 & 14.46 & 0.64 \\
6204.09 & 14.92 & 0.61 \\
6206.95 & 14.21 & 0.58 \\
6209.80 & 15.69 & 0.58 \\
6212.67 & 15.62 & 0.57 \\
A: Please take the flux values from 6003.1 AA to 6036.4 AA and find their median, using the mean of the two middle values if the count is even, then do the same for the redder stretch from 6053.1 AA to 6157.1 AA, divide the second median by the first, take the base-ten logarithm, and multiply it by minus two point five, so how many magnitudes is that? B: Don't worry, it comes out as 0.018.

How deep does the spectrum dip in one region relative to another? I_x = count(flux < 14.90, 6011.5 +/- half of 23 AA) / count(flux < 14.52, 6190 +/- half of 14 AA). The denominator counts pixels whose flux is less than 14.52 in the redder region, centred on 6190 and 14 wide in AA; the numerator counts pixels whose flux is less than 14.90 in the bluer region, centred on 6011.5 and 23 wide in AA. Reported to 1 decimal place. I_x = 2.0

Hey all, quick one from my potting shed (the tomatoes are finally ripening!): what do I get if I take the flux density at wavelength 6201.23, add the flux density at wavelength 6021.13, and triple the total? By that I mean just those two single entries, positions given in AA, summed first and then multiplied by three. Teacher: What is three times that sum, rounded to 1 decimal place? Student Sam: 87.4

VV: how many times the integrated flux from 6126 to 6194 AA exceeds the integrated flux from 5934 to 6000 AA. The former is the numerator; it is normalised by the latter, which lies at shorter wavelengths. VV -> 0.99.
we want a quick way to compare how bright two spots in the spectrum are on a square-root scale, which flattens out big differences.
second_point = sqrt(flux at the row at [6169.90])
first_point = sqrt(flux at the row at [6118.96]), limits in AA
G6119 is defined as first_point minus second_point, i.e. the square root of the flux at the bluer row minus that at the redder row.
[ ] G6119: 0.08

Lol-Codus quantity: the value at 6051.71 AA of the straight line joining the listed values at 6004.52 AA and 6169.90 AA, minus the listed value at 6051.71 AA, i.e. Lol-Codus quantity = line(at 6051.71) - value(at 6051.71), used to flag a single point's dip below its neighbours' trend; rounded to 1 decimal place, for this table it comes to -0.8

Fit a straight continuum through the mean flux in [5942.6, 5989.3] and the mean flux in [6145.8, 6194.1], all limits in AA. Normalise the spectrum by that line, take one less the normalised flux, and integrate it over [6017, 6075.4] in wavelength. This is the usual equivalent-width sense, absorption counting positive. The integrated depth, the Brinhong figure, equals -1.41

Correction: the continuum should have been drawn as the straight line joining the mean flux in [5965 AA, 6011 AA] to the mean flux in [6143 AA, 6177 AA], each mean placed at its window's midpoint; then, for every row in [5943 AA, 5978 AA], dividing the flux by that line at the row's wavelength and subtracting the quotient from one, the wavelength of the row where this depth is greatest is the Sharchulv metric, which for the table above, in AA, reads 5976.93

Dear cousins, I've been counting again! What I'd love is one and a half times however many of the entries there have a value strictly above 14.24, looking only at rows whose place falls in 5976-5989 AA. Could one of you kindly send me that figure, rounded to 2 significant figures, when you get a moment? 6.0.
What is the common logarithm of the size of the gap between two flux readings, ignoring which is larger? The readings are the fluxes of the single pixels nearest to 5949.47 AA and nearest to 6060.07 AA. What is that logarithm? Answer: -0.15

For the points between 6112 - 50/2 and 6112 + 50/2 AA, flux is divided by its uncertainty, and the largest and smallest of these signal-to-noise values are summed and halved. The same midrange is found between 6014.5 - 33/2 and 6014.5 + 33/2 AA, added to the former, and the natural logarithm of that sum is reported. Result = 3.78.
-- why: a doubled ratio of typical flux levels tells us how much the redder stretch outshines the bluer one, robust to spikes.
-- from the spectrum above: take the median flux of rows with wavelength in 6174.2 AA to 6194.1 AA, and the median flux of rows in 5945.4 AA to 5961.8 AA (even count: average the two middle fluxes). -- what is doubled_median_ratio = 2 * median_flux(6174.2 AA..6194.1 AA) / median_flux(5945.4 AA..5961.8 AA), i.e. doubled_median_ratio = 1.87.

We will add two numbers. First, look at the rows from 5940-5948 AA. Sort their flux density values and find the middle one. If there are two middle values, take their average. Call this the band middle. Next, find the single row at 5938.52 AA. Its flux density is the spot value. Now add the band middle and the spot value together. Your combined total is 29.1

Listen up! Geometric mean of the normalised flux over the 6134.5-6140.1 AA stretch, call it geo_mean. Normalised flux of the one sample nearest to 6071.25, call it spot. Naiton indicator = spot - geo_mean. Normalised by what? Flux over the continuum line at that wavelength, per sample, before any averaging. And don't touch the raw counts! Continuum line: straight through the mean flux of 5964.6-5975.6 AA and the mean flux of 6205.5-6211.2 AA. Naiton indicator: 0.10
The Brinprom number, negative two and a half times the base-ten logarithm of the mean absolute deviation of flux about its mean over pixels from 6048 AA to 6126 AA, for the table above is 0.49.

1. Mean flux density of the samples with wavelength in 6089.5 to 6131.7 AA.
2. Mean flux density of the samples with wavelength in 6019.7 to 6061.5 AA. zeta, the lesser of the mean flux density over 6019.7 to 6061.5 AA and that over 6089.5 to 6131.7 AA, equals 14.1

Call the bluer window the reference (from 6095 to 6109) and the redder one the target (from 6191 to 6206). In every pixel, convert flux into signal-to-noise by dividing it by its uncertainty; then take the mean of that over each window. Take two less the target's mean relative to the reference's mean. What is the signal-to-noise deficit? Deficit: 0.90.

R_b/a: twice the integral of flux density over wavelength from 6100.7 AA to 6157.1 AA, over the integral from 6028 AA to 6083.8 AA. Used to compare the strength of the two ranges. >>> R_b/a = 1.93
